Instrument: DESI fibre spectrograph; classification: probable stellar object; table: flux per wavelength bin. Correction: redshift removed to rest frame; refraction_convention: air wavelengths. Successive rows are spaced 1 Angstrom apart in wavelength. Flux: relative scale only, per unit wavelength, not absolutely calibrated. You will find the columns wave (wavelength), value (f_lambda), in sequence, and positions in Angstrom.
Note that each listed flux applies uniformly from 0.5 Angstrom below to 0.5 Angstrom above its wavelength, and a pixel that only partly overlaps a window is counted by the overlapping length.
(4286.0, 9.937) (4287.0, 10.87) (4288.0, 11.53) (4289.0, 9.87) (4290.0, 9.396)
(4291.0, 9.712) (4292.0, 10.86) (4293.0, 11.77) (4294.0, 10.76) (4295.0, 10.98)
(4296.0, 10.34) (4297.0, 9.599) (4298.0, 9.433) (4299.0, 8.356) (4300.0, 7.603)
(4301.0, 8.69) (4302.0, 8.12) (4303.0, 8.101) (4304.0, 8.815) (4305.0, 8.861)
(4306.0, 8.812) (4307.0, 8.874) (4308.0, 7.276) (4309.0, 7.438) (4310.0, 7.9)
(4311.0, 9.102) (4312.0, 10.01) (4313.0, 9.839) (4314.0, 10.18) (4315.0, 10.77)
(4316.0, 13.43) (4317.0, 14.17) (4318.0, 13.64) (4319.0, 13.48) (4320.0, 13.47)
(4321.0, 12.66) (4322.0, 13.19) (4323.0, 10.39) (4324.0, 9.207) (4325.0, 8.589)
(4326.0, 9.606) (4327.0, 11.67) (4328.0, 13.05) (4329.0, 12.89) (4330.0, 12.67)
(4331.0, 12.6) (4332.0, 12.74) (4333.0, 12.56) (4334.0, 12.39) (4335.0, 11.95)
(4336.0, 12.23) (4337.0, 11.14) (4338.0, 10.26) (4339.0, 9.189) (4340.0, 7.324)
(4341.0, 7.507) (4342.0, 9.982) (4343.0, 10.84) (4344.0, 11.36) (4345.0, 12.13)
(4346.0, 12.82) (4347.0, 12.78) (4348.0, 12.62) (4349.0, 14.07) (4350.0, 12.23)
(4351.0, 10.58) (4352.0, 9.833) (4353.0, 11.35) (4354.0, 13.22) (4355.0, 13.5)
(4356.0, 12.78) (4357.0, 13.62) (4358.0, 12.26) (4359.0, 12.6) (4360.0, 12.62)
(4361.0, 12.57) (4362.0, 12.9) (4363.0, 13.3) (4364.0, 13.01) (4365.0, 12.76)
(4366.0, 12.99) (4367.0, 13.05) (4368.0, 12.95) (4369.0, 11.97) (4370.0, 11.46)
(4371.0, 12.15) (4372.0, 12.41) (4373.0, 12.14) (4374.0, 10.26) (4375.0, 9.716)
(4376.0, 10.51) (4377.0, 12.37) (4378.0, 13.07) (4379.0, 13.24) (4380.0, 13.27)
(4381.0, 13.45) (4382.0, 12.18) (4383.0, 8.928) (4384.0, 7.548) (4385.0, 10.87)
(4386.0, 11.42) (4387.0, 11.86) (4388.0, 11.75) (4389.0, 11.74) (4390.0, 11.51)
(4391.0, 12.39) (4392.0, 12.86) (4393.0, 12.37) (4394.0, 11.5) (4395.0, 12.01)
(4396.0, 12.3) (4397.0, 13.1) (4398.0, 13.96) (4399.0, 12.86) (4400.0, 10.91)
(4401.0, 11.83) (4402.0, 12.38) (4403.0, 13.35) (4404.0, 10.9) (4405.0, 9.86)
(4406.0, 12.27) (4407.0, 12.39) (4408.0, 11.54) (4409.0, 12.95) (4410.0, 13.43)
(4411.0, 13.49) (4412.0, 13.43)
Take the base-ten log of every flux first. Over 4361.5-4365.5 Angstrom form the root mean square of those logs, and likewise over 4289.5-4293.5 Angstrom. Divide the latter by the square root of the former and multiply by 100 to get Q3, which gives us 96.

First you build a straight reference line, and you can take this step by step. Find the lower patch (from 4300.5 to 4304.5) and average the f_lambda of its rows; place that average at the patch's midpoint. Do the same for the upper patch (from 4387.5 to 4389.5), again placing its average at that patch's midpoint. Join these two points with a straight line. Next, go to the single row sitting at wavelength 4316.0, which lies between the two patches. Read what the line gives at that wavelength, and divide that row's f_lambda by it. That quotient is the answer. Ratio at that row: 1.5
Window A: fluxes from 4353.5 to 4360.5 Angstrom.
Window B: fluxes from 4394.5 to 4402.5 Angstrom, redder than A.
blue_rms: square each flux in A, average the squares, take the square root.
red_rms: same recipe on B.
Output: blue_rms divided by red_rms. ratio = 1.04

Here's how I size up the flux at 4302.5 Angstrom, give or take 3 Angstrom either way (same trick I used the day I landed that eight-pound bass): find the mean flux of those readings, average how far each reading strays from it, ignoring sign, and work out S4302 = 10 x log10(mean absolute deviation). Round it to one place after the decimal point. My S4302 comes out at -3.7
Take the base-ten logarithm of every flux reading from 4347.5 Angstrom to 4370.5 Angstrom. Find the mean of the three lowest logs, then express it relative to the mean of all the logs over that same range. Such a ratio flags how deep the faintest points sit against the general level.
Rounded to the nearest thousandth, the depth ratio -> 0.934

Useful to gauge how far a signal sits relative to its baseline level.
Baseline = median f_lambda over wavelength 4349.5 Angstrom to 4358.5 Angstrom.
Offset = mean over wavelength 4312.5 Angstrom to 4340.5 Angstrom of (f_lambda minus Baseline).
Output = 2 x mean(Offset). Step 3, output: -1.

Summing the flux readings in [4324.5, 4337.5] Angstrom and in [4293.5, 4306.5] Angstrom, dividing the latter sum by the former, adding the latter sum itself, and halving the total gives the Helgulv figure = 60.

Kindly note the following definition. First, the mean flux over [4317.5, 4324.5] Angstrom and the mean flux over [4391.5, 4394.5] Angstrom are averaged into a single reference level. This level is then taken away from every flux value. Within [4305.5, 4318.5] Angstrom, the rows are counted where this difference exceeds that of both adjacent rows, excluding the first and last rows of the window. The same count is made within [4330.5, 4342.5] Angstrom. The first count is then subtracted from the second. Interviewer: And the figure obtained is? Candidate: -1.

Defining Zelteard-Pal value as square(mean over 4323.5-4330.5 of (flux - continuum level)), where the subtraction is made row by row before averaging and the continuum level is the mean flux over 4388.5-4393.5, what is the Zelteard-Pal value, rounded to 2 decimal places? 1.16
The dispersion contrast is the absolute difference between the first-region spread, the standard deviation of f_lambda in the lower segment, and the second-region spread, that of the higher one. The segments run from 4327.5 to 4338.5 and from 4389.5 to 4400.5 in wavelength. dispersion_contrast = 0.02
